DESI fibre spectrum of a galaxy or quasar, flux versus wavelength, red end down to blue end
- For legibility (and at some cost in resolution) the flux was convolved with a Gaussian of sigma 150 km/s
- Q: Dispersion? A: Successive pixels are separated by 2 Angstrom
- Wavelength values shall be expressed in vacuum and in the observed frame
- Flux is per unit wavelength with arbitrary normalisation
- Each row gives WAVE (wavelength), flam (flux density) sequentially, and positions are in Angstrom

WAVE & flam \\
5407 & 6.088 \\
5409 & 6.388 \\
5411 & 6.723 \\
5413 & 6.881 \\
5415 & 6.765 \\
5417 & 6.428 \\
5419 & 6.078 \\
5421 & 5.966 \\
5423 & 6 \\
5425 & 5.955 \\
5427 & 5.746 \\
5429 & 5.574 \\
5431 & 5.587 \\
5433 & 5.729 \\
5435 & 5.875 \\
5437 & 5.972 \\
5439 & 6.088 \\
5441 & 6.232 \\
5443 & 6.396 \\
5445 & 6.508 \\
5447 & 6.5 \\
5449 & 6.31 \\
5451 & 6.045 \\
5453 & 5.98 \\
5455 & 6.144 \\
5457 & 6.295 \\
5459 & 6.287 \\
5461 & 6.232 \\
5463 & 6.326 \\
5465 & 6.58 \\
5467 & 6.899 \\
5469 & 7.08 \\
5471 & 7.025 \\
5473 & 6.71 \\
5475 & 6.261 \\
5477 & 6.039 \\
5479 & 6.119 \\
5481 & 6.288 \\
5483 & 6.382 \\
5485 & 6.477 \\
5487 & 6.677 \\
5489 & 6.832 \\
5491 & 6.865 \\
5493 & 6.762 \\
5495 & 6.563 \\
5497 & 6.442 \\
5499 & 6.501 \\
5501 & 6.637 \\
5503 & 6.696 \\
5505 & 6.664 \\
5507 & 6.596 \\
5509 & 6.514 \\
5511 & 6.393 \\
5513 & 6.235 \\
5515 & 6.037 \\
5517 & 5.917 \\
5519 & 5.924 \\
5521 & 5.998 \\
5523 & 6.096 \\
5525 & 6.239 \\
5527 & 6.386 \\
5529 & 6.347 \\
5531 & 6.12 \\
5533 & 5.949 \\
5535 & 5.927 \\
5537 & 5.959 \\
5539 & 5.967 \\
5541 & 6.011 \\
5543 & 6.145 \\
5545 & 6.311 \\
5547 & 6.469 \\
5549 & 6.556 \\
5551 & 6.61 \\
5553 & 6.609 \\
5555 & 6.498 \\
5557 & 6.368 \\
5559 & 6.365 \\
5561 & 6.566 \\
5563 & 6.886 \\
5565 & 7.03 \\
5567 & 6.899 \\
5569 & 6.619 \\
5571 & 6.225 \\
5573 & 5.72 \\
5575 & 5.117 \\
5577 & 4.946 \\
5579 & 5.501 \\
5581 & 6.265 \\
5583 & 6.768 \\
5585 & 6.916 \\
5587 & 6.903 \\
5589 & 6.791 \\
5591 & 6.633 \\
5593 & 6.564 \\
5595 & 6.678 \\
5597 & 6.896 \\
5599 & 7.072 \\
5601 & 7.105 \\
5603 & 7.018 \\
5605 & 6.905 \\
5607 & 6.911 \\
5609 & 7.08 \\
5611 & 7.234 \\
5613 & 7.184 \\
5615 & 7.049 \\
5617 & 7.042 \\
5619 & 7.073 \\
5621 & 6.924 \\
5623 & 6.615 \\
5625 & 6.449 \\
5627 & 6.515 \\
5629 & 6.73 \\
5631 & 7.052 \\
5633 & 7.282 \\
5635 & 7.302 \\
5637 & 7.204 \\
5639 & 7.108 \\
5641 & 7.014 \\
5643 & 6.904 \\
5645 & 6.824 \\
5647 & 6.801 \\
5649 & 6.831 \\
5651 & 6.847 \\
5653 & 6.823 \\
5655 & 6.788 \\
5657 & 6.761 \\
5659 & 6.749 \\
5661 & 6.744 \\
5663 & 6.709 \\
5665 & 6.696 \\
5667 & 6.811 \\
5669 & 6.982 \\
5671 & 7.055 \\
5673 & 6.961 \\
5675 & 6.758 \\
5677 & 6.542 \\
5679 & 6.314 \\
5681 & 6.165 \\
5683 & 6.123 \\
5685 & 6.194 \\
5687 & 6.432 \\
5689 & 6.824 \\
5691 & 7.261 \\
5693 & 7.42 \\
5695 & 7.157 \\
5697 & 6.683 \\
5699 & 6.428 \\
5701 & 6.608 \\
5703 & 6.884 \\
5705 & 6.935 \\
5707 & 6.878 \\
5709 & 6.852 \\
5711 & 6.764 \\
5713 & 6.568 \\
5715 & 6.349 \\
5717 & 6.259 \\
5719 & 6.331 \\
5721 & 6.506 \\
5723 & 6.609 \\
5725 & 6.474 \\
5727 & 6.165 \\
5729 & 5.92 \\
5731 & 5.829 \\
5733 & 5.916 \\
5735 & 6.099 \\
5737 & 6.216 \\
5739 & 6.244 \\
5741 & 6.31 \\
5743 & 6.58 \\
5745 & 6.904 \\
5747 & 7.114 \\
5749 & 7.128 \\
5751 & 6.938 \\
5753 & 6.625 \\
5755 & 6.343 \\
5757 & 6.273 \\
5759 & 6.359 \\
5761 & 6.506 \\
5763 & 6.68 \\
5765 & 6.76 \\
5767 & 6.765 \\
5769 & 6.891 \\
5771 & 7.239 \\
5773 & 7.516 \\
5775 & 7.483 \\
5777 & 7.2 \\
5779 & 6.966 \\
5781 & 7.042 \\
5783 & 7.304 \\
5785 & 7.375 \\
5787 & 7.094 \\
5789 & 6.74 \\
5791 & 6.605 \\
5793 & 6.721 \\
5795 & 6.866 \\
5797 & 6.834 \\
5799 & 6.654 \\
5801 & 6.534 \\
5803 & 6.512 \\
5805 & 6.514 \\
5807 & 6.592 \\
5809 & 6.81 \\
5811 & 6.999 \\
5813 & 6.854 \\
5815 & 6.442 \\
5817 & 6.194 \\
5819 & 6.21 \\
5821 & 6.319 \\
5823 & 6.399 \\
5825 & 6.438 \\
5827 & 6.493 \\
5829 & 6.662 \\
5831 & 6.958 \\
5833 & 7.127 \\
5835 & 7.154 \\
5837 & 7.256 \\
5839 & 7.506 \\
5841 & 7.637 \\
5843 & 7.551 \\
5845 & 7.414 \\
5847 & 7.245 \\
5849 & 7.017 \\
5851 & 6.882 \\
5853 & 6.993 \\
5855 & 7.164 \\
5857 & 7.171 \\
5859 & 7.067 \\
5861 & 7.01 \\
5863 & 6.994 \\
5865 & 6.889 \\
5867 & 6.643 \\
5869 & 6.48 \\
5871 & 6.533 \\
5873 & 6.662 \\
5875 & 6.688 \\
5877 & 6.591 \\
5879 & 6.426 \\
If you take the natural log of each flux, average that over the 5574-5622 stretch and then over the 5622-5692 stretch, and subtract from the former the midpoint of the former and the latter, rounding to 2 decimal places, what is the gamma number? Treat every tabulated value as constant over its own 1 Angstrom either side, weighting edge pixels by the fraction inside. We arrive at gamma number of -0.01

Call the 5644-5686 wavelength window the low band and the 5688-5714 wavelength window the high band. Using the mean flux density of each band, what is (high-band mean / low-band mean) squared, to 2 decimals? 1.05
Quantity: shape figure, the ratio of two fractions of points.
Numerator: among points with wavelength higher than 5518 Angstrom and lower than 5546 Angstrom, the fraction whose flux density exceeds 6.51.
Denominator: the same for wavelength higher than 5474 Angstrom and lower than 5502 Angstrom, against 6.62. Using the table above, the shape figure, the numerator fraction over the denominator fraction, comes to 0.0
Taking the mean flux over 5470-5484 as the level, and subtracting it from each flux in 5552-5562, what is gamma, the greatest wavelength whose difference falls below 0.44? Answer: 5561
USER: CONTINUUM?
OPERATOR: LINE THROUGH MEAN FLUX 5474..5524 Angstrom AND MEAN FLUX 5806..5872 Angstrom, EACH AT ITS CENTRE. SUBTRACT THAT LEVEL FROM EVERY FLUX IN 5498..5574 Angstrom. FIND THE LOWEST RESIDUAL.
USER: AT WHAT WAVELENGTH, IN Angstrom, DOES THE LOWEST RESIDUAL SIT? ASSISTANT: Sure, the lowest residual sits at 5573 Angstrom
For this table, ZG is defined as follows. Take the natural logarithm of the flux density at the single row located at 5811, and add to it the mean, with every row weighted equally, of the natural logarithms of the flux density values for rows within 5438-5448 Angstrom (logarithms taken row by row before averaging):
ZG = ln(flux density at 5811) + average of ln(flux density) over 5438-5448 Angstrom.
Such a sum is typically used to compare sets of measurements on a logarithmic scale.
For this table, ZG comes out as 3.79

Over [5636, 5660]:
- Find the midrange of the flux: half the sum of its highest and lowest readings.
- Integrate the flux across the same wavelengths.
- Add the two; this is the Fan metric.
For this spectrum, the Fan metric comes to 172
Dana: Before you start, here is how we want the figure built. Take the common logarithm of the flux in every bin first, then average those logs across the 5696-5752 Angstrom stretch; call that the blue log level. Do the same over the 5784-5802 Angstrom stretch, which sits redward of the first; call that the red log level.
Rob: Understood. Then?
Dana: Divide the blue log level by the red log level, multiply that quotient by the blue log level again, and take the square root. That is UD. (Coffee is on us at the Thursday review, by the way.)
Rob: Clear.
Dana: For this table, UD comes 0.89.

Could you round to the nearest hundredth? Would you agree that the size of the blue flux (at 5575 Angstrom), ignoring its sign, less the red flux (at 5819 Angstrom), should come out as -1.09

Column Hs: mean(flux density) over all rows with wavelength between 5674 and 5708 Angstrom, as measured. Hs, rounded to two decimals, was 6.68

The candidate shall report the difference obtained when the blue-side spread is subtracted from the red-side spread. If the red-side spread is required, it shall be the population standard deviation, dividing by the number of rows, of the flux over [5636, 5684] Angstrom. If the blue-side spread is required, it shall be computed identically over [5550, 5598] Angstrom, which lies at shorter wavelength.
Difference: -0.29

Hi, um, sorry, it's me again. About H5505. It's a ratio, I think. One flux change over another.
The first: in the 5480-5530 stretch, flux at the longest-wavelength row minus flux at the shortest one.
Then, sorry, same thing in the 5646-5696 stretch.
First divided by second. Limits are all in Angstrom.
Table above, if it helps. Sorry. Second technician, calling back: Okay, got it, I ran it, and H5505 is 0.17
